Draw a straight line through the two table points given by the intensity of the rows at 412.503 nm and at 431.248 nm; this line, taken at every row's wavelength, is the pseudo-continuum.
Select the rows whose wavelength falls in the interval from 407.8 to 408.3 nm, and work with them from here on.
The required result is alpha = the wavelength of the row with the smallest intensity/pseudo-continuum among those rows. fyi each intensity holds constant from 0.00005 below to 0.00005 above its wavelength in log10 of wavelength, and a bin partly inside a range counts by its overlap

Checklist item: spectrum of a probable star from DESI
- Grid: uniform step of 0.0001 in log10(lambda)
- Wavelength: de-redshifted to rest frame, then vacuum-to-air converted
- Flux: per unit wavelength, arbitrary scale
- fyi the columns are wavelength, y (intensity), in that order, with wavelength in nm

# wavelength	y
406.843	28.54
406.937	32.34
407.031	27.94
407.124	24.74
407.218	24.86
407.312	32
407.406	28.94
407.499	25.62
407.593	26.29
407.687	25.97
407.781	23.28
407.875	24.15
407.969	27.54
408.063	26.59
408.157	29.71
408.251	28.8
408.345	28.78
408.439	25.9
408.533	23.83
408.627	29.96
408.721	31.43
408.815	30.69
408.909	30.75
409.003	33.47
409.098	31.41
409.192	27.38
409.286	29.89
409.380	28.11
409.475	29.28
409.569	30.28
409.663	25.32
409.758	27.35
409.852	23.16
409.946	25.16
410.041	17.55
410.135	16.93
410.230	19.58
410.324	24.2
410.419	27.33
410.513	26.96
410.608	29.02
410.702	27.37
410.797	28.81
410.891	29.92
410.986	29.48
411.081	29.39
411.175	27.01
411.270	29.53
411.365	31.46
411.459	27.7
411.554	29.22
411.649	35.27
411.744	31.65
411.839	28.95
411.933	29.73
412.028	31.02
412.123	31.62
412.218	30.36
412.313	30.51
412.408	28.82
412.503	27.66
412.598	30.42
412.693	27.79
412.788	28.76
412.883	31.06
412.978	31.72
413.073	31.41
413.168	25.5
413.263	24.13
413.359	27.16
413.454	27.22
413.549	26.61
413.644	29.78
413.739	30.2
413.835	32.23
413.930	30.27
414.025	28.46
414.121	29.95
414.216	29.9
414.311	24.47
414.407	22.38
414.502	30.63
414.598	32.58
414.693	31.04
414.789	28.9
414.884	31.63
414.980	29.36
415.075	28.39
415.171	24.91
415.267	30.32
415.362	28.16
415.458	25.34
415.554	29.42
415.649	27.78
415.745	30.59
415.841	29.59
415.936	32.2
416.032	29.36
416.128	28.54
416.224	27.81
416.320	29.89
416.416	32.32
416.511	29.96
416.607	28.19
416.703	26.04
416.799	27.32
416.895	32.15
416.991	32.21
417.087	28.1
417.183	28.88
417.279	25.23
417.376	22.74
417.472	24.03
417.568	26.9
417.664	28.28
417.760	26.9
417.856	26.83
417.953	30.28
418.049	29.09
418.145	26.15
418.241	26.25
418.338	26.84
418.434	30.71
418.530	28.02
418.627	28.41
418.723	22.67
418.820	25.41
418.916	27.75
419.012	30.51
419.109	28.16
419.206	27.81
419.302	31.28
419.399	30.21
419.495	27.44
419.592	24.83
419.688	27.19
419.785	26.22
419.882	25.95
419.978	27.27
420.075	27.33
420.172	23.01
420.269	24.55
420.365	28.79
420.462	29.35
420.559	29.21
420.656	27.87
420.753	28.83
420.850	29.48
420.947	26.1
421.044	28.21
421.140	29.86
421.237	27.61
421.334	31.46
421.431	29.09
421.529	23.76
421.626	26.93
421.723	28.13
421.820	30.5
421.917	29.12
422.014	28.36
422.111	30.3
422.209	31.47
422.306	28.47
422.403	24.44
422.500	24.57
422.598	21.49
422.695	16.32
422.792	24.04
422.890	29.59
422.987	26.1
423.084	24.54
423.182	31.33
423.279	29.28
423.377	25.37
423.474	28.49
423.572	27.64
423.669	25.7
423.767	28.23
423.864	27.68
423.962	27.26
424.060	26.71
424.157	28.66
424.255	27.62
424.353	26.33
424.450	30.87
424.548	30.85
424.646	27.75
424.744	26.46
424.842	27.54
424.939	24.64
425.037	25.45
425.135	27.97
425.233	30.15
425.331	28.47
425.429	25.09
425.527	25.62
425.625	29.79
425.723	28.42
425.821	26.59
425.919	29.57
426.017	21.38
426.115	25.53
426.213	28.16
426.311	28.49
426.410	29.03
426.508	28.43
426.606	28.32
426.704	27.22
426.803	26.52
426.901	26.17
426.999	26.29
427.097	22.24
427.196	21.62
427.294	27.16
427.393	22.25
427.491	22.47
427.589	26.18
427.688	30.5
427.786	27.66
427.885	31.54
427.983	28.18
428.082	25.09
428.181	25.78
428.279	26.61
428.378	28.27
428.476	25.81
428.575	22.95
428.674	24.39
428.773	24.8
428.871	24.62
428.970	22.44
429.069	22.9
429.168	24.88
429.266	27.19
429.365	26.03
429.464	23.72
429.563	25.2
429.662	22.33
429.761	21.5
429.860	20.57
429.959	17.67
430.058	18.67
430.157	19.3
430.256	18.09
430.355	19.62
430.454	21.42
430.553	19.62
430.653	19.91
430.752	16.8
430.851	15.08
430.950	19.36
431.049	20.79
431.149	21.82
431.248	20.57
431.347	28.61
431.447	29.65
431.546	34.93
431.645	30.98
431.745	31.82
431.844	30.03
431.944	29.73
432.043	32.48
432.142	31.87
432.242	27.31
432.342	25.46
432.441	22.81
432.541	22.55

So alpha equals 407.875 nm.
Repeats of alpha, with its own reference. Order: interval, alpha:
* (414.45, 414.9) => 414.789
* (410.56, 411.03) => 410.702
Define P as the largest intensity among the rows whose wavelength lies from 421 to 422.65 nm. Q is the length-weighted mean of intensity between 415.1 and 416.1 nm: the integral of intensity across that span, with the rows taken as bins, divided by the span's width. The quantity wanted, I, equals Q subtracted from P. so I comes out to 2.7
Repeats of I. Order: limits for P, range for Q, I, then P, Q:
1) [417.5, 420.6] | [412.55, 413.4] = 2.6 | 31.28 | 28.7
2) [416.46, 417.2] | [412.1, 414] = 3.1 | 32.21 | 29.1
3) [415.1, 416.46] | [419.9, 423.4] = 5.0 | 32.32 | 27.3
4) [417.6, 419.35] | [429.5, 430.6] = 10.9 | 31.28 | 20.4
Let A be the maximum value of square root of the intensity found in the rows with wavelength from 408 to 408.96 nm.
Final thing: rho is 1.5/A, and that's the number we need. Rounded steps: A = 5.61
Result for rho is 0.268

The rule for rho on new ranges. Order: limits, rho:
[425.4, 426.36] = 0.275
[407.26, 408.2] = 0.265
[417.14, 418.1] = 0.273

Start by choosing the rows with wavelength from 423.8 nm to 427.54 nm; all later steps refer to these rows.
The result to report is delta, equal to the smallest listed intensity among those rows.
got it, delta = 21.38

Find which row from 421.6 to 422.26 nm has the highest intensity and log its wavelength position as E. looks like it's 422.209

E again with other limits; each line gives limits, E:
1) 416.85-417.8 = 416.991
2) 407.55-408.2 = 408.157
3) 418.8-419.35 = 419.302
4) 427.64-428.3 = 427.885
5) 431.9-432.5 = 432.043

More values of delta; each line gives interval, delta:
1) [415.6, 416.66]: 27.78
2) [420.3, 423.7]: 16.32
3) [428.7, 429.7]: 22.33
